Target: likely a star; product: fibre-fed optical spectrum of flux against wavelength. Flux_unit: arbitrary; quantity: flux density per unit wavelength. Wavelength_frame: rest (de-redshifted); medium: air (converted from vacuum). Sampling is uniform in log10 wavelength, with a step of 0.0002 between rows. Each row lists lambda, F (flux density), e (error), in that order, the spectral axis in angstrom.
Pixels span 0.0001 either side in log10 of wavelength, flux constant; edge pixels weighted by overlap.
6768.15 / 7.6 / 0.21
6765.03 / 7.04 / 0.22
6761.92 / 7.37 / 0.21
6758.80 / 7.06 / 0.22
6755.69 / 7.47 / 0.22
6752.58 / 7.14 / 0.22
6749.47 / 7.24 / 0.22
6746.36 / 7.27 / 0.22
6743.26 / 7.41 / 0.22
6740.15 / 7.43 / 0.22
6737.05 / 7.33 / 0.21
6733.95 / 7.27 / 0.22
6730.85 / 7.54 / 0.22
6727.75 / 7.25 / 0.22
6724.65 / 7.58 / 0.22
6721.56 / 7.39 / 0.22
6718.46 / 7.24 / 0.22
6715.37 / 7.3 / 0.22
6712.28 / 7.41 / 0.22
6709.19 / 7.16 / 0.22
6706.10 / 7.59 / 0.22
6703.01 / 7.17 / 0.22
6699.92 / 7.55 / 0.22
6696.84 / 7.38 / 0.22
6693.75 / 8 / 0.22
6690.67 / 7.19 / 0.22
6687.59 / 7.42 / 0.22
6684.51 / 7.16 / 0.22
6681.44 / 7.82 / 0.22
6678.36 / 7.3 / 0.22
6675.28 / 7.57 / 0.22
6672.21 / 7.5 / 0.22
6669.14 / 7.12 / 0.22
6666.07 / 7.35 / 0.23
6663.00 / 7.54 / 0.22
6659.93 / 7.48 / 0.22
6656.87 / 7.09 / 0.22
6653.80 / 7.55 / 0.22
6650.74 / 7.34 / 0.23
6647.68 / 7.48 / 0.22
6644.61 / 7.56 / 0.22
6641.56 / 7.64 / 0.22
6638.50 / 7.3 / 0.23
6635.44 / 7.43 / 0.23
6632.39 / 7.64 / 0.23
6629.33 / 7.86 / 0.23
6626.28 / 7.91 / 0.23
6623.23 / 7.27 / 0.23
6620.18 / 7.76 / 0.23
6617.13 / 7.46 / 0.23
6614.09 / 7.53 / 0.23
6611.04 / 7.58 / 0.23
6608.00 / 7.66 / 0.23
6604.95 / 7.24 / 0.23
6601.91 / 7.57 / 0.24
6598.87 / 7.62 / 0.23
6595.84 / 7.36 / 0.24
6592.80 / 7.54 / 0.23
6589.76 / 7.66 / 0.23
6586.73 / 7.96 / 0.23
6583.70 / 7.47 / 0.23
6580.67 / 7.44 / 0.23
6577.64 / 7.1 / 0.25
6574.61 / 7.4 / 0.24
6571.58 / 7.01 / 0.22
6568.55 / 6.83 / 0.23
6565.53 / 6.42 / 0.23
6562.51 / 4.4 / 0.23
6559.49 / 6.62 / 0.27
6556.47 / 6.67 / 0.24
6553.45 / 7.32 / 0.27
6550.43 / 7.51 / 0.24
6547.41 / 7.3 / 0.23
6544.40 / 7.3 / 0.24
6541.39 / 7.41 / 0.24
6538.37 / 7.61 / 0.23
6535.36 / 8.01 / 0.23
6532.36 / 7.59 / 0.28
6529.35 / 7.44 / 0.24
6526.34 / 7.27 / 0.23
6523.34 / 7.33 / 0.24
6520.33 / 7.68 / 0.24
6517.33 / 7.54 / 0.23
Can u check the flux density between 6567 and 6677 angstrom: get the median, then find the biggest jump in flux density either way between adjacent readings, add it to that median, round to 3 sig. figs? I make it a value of 8.13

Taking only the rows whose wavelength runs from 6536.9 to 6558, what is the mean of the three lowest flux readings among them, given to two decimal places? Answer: 7.09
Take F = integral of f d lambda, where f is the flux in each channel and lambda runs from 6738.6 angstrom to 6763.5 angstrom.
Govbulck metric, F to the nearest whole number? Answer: 182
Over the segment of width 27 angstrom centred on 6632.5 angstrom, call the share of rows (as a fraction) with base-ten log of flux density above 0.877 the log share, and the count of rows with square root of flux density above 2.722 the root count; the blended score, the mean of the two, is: 3.8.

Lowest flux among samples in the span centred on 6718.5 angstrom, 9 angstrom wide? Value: 7.24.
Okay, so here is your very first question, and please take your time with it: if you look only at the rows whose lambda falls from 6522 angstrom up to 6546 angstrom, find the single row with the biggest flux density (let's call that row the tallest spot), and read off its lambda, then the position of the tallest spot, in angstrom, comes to 6535.36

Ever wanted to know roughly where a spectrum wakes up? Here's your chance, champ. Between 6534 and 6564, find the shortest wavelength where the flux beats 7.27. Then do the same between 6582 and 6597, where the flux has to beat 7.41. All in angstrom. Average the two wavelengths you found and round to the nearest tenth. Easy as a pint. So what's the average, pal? 6559.5 angstrom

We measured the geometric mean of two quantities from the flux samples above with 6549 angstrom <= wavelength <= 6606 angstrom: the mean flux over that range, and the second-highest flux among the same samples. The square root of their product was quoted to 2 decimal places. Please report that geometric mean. 7.38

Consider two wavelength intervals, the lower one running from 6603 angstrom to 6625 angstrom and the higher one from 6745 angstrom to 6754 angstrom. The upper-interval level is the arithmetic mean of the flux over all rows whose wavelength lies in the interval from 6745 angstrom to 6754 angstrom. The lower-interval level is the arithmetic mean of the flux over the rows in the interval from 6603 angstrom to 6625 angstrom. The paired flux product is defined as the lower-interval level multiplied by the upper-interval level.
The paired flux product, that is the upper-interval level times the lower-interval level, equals 54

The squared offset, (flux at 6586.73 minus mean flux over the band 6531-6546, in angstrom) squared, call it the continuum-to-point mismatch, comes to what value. 0.14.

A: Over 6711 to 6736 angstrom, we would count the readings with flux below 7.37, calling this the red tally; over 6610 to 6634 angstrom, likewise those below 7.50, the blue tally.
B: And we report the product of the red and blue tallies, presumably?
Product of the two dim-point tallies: 8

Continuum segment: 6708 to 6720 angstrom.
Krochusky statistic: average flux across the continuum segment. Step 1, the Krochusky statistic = 7.28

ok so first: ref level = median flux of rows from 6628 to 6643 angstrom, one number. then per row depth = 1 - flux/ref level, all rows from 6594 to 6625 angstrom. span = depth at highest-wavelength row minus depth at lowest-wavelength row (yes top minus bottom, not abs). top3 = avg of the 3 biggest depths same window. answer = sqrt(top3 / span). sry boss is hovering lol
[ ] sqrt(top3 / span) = 2.0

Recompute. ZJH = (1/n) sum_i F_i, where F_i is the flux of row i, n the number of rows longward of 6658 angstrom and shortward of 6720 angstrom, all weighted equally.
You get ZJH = 7.41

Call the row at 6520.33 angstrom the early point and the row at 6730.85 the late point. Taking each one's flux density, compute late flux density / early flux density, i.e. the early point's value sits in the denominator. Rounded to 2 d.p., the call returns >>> 0.98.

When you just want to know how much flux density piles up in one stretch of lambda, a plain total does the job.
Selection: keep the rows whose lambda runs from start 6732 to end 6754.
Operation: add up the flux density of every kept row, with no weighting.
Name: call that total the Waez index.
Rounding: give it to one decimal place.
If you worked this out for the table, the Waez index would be 51.1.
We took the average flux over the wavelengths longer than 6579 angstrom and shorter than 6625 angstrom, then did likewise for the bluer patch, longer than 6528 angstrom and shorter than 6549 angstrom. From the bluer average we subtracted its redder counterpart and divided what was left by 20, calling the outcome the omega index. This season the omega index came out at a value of -0.001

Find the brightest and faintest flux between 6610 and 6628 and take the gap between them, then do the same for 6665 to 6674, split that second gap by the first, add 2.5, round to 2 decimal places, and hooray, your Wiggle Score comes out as 3.09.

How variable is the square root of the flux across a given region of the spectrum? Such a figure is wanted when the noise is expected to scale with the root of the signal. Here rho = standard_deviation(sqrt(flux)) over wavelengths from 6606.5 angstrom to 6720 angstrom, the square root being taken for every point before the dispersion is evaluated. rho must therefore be 0.041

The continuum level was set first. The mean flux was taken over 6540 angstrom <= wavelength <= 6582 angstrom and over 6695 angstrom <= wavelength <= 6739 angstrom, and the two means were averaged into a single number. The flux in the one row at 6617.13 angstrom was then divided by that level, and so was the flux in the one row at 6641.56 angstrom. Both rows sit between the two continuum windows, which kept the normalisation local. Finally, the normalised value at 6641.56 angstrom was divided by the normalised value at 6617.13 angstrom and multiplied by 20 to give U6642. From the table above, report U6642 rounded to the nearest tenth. 20.5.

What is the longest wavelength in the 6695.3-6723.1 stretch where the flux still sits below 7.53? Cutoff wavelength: 6721.56 angstrom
